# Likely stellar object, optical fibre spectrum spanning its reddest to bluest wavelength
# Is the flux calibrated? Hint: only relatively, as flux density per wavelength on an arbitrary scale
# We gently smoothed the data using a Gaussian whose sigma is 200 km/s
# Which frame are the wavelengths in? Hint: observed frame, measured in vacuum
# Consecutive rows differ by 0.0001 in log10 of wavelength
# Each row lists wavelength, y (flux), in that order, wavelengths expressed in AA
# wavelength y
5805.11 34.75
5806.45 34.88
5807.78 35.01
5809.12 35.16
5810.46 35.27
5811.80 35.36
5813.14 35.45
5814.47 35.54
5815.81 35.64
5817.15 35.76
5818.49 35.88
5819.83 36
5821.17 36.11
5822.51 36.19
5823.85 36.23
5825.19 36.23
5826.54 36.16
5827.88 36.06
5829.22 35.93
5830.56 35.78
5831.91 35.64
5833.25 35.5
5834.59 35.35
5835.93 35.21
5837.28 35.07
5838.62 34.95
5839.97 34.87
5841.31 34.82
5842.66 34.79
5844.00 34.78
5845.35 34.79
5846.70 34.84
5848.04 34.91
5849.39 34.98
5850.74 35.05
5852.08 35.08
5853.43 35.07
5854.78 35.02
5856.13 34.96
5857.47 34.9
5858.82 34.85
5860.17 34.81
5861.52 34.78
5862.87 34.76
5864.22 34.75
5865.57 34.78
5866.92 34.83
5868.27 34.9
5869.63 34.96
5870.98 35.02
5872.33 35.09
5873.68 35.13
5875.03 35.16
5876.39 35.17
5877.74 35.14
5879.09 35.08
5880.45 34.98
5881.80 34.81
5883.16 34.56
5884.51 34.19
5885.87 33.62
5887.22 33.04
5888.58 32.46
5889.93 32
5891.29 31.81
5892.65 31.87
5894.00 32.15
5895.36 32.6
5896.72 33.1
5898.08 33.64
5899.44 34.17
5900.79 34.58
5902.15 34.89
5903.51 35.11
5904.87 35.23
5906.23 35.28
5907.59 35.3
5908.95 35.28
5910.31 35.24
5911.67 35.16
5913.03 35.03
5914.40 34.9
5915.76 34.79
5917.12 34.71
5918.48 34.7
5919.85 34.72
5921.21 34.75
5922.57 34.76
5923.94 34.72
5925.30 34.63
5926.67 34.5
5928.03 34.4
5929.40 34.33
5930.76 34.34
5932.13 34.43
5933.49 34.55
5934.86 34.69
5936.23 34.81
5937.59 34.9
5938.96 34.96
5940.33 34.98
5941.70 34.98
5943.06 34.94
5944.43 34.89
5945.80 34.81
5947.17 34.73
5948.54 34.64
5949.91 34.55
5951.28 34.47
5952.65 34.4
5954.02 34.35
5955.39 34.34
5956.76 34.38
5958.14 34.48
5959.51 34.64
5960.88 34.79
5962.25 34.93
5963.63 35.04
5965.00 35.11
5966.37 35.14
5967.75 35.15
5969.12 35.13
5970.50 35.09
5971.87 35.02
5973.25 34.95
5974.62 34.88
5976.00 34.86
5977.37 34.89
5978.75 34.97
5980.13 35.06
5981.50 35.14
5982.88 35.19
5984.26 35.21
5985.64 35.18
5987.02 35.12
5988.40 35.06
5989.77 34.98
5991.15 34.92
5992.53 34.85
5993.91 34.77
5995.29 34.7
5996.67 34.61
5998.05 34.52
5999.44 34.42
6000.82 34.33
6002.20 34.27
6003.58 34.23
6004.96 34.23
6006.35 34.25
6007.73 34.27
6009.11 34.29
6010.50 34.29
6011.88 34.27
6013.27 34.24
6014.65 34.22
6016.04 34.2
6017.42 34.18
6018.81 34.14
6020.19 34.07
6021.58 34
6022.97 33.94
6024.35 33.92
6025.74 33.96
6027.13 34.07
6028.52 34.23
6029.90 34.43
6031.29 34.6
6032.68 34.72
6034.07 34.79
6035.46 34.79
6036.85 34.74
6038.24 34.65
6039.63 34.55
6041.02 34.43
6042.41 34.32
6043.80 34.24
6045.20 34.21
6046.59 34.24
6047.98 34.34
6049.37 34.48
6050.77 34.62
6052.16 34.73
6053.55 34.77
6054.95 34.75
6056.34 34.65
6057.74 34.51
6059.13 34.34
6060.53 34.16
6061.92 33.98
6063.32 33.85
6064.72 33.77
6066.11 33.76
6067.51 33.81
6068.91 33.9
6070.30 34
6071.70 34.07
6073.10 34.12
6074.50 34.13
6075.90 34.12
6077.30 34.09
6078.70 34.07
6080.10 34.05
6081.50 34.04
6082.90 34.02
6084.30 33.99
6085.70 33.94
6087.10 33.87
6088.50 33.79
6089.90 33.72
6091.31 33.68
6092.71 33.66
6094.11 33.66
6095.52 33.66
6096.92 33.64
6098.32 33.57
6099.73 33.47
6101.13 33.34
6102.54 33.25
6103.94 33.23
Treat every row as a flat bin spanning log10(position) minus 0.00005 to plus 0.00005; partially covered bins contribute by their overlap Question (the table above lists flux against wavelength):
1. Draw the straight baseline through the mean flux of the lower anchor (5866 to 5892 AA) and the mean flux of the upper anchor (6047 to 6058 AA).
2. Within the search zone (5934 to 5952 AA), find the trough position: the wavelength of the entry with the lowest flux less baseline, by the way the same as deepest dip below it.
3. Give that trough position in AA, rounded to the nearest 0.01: 5951.28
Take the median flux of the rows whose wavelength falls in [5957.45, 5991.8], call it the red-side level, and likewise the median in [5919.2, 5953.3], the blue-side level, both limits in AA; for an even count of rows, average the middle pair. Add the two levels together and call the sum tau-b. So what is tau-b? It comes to 69.76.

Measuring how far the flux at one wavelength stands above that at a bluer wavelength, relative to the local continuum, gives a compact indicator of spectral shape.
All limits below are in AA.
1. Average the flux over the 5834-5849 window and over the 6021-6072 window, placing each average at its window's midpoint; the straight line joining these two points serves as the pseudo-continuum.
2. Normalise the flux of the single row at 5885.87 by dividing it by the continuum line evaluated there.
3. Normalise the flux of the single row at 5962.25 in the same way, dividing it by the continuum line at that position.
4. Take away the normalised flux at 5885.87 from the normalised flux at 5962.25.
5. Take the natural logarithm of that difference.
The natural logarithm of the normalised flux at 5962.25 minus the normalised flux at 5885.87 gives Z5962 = -3.1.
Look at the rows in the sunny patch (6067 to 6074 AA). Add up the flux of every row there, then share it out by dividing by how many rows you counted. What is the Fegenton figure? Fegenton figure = 34.0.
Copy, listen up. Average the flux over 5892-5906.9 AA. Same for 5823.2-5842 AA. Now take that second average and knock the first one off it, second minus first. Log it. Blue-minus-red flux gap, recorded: 1.7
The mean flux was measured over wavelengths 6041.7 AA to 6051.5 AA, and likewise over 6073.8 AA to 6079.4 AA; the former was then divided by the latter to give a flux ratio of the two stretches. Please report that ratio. 1.01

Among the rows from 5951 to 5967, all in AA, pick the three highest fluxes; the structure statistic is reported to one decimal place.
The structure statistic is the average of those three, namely 35.1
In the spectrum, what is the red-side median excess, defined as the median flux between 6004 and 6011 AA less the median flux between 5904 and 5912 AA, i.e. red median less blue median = -1.0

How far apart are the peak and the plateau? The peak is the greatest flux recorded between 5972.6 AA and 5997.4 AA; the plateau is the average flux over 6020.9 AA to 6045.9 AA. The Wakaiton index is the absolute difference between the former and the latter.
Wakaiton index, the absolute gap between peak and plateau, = 0.84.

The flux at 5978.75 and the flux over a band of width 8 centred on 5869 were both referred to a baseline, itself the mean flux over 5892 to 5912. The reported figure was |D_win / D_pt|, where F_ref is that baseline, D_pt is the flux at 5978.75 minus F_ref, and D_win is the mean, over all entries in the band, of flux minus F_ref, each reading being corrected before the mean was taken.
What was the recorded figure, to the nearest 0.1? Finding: 0.9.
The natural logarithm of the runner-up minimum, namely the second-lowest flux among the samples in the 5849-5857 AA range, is 3.55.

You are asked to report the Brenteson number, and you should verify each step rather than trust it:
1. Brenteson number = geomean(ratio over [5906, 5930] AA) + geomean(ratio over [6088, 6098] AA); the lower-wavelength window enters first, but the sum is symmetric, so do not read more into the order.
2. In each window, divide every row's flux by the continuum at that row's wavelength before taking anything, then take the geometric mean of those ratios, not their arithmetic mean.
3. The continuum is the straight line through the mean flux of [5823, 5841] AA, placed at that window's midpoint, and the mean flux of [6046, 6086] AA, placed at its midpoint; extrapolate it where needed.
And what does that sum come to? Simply 1.98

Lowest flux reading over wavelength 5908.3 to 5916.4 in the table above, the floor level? 34.79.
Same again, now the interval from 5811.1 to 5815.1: 35.36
